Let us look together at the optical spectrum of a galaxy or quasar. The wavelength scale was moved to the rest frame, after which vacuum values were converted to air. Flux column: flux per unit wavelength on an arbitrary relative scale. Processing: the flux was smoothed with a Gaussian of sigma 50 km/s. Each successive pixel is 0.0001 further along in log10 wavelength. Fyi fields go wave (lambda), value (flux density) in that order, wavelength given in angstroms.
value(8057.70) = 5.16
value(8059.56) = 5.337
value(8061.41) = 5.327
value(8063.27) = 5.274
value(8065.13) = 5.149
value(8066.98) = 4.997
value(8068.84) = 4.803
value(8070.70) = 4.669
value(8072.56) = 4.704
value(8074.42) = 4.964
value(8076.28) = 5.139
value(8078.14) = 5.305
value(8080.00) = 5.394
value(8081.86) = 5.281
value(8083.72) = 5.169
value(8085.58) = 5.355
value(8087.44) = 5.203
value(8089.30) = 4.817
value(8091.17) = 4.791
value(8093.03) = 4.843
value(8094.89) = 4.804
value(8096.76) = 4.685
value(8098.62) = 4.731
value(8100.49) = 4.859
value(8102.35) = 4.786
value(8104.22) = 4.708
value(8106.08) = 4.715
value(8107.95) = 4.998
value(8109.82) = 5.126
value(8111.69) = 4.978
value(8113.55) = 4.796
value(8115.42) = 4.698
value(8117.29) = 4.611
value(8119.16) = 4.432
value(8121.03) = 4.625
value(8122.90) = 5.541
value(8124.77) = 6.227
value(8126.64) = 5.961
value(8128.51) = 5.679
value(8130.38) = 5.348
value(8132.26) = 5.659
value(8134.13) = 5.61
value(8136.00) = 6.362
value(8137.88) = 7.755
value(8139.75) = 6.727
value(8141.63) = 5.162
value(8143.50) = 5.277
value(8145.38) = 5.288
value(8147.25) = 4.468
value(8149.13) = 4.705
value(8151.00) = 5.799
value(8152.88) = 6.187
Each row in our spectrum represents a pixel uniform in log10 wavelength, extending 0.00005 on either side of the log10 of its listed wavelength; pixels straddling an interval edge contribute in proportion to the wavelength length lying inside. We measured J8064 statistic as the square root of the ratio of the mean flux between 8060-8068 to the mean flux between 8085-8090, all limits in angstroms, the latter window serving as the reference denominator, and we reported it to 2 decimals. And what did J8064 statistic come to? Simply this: 1.01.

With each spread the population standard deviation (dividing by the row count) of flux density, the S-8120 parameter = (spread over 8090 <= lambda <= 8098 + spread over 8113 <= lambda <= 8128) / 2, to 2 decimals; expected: 0.35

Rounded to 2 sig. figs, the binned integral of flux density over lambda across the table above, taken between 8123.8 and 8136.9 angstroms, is 76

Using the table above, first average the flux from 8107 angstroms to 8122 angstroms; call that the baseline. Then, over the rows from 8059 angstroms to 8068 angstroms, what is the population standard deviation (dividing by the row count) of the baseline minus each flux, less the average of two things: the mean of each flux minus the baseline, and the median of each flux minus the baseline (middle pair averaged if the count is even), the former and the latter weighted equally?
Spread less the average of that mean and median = -0.33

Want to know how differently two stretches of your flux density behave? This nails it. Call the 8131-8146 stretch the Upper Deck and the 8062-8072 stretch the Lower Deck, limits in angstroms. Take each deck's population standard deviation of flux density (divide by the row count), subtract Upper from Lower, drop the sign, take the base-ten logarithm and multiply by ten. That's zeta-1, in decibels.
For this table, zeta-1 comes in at -2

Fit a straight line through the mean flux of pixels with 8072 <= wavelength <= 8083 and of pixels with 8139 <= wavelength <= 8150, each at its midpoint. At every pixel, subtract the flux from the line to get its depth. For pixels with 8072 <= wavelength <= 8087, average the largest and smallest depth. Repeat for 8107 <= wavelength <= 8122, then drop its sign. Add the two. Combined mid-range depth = 0.5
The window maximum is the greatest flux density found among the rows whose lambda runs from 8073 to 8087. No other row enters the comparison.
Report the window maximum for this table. 5.394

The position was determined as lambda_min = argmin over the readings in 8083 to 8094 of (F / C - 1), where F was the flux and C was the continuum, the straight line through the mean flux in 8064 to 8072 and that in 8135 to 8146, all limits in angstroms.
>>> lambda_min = 8091.17 angstroms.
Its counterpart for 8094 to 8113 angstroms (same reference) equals 8106.08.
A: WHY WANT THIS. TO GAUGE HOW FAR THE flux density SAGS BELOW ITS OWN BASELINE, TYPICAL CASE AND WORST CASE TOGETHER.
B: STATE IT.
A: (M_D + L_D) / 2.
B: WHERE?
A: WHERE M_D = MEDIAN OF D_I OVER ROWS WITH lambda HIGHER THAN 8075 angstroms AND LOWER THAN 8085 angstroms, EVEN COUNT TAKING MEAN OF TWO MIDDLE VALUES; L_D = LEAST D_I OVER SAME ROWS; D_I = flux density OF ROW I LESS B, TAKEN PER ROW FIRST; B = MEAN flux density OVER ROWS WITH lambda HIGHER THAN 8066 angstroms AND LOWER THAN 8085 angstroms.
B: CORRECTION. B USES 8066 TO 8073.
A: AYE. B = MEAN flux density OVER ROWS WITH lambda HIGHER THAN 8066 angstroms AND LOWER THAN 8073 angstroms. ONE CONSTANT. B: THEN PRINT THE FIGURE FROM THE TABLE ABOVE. 0.4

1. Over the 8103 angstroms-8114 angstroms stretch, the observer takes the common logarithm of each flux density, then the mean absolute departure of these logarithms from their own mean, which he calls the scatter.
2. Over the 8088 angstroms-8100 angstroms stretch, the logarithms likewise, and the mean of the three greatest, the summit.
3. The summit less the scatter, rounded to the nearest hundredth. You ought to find 0.67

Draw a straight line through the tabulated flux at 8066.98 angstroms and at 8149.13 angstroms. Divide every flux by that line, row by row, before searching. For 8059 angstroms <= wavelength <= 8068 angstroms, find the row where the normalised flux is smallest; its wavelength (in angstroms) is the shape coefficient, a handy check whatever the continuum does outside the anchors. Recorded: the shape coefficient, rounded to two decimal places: 8066.98 angstroms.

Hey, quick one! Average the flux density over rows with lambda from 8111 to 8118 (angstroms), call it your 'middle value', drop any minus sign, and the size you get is 4.77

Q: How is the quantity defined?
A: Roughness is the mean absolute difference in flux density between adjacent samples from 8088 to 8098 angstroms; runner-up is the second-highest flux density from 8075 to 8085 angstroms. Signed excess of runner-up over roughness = 5.2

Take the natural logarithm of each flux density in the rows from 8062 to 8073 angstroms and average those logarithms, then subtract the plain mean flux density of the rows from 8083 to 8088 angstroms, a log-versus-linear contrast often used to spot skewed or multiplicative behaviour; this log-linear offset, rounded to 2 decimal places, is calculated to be -3.65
